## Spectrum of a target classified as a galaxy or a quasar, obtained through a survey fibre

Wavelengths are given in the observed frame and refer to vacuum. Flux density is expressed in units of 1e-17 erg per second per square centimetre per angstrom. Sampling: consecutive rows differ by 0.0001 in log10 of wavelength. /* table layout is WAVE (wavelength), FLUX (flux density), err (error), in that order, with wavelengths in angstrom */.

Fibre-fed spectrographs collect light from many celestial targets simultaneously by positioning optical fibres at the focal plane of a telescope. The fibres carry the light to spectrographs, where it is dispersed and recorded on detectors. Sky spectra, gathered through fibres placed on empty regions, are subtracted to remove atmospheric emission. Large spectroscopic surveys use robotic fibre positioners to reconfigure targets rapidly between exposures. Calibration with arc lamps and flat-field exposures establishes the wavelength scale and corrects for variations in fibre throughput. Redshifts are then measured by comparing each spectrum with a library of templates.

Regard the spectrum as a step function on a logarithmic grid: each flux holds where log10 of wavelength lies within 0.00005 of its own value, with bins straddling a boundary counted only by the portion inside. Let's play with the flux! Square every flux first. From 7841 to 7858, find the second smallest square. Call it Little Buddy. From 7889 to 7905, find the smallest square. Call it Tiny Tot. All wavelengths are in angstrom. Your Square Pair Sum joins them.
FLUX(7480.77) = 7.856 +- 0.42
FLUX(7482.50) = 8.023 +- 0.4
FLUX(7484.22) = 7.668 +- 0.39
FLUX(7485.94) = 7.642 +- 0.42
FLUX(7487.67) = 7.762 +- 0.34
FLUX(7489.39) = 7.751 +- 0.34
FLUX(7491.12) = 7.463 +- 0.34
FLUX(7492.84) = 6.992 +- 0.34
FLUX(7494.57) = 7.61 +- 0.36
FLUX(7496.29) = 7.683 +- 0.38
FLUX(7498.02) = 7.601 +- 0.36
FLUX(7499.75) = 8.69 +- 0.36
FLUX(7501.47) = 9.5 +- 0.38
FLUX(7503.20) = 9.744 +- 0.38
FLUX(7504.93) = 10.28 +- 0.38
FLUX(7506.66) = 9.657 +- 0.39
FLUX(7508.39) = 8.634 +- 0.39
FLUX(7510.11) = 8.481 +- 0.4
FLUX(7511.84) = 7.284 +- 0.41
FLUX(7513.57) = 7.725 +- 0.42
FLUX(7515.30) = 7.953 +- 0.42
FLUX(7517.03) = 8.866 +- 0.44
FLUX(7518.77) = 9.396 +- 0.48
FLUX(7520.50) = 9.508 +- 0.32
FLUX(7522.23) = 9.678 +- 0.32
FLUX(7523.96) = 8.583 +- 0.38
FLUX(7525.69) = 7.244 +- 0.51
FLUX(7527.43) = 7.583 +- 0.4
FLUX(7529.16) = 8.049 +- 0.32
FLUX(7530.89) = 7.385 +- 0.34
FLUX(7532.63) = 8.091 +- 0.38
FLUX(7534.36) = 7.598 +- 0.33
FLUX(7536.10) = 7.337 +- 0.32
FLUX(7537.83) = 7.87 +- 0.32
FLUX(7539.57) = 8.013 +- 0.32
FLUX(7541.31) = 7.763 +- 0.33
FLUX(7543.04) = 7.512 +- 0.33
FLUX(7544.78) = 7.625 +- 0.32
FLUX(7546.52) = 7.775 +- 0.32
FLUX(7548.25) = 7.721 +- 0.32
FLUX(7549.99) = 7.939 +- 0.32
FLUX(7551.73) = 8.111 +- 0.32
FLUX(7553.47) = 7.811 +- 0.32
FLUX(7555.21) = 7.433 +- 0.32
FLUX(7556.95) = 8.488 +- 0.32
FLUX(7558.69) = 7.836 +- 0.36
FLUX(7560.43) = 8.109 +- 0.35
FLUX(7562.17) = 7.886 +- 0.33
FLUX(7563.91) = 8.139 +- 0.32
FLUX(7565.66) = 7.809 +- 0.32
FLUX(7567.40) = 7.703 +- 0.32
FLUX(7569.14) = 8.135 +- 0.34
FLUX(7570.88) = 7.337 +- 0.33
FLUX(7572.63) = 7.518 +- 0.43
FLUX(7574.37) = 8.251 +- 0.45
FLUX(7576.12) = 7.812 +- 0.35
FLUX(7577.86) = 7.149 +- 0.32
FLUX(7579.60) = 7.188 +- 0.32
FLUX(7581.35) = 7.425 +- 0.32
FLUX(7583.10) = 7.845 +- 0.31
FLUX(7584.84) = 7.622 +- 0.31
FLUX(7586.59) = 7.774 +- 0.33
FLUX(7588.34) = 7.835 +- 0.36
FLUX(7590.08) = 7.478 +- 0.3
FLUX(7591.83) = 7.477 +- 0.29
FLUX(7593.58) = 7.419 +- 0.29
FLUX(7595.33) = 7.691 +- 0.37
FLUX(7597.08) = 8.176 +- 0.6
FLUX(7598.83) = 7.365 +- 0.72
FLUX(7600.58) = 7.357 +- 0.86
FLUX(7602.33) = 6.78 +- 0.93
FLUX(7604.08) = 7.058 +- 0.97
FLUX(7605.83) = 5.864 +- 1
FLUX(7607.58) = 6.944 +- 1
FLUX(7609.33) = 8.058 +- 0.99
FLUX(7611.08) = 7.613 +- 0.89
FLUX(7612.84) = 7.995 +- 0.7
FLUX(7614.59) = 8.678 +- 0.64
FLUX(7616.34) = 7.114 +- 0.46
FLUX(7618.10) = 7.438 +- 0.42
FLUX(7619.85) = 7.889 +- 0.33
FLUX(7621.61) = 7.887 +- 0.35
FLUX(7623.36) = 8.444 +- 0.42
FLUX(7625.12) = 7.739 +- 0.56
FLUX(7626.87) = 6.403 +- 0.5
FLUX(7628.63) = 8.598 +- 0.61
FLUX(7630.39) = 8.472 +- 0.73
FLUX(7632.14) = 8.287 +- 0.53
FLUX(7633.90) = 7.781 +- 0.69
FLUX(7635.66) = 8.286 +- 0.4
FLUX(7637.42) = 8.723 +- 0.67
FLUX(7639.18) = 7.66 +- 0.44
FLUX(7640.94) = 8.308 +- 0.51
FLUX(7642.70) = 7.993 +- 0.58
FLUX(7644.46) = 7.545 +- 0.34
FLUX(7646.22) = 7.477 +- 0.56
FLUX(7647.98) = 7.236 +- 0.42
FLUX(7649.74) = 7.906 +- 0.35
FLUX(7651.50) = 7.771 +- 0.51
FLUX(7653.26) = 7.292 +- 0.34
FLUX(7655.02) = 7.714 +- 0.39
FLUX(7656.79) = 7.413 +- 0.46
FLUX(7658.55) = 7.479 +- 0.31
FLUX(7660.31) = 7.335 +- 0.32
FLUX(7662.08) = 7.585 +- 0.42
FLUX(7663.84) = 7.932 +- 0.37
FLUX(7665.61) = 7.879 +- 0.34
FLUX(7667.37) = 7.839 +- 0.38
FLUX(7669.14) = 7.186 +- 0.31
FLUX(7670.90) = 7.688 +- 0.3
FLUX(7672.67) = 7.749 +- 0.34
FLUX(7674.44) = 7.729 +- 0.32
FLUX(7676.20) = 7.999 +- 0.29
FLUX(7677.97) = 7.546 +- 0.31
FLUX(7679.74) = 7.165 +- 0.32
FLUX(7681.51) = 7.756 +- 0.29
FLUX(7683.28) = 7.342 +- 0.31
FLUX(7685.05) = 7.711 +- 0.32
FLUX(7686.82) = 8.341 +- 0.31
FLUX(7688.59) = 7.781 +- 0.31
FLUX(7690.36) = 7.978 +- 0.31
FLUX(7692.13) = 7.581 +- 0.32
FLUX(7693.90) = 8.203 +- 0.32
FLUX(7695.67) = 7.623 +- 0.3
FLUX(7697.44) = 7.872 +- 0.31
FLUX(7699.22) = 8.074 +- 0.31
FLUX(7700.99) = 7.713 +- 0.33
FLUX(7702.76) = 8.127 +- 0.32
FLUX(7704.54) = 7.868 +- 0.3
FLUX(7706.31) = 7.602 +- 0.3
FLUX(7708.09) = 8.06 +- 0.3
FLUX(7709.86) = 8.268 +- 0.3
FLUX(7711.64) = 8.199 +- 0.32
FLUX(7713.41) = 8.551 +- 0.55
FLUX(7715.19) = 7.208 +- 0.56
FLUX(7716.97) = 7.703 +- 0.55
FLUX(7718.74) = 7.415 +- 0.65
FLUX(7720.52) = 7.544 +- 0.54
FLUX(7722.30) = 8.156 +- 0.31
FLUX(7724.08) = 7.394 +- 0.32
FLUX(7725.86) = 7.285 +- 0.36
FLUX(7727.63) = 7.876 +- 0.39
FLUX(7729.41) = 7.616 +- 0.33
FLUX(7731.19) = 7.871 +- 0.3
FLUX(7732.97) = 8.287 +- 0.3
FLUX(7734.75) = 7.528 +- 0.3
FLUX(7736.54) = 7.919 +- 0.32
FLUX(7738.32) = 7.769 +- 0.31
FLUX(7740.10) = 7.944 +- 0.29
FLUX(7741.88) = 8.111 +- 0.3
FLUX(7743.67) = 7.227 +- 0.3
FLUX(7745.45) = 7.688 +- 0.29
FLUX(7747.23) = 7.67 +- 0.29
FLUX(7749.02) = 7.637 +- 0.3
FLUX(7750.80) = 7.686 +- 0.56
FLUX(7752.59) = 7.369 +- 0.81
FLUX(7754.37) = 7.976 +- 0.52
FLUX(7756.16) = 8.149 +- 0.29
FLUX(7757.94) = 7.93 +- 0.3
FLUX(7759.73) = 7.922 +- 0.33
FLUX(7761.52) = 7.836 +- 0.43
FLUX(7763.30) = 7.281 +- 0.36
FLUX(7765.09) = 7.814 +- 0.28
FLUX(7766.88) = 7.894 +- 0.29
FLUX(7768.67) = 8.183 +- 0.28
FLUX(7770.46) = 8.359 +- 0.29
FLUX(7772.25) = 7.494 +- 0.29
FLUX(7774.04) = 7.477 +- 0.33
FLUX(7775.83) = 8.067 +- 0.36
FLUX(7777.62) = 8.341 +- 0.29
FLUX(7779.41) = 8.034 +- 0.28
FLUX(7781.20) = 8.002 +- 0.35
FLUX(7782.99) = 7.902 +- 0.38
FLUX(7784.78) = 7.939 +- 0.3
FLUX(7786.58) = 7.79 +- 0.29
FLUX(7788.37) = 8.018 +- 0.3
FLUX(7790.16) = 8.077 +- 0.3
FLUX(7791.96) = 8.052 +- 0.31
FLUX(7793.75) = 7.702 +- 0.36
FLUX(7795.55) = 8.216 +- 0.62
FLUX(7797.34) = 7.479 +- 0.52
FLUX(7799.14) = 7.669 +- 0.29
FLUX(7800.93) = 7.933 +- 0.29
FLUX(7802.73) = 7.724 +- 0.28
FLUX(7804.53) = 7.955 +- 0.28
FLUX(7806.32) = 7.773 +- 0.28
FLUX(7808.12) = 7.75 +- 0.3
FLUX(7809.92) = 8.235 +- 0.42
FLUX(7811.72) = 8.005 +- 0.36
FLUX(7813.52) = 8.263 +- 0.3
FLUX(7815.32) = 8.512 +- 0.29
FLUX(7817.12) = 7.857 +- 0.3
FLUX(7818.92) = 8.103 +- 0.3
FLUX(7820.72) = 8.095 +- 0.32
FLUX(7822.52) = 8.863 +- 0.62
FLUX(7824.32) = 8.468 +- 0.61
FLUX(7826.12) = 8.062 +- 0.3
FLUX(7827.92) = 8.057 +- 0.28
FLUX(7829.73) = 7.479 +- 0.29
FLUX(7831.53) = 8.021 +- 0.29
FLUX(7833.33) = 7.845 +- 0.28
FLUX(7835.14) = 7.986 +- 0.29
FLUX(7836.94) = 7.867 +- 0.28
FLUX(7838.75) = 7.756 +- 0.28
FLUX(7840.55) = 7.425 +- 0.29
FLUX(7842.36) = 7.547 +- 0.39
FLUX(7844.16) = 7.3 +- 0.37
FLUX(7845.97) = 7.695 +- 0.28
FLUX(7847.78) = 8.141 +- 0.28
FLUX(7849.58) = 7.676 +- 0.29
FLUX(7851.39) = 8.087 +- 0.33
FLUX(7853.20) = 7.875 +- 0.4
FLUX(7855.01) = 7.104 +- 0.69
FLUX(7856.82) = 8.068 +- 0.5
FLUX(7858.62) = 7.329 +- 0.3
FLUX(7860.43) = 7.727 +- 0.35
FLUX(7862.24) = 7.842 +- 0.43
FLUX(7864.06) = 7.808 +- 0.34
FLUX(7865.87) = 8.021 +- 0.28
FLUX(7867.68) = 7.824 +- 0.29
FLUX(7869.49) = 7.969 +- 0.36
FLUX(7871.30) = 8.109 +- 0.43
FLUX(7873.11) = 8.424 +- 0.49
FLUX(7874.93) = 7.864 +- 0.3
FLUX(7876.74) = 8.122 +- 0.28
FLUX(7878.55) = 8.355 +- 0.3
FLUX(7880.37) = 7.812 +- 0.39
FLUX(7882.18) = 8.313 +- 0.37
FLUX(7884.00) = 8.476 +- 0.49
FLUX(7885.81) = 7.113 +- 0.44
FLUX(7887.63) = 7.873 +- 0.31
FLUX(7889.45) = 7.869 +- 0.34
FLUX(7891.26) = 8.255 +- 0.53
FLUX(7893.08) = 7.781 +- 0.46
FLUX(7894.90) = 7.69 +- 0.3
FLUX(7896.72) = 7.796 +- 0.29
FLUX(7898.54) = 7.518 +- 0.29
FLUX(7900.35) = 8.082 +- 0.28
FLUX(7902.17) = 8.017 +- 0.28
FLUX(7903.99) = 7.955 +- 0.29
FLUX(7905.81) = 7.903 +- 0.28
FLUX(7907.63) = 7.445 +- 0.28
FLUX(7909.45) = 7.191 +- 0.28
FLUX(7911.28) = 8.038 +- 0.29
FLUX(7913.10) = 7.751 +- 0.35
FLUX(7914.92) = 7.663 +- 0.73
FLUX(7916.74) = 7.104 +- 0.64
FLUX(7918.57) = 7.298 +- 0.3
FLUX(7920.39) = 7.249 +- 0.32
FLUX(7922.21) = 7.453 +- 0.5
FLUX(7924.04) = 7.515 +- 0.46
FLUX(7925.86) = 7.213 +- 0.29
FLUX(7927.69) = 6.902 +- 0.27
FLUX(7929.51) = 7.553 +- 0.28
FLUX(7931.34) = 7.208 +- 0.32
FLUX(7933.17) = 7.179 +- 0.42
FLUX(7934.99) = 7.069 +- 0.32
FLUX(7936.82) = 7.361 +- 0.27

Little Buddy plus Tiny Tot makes 110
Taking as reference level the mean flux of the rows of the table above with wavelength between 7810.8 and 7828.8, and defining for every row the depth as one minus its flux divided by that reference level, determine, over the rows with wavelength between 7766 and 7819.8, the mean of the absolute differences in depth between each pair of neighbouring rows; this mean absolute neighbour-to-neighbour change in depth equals 0.033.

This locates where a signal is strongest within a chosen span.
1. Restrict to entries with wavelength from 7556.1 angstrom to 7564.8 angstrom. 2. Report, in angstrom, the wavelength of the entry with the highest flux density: 7556.95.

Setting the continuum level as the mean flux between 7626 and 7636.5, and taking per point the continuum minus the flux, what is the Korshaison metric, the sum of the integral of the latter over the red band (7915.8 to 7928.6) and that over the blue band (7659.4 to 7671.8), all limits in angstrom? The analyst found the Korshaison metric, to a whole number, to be 13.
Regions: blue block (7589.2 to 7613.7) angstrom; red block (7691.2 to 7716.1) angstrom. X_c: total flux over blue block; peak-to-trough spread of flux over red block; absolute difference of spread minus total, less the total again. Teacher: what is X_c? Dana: -1.34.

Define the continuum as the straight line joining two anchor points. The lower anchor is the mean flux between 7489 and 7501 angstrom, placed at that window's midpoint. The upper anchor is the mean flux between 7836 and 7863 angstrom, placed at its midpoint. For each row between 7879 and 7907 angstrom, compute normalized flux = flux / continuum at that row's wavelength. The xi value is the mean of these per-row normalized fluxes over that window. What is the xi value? 1.03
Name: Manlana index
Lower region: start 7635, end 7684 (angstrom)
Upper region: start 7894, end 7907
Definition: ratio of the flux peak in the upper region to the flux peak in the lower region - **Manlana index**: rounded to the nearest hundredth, 0.93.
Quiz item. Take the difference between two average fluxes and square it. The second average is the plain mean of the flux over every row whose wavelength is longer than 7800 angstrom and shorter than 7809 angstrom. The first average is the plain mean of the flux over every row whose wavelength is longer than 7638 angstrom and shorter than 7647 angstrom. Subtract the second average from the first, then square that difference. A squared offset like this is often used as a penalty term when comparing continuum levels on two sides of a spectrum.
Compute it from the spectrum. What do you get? 0.00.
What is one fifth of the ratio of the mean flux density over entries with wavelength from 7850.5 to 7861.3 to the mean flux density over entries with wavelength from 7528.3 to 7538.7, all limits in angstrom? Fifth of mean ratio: 0.199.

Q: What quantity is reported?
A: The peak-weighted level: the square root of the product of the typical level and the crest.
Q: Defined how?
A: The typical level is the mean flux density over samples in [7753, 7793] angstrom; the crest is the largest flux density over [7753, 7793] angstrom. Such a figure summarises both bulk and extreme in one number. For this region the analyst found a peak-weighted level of 8.1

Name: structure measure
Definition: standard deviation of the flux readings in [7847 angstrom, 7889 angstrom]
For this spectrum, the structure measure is 0.36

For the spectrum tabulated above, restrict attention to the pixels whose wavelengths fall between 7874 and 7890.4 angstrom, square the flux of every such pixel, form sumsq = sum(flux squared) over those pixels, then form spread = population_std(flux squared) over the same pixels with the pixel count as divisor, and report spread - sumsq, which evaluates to -568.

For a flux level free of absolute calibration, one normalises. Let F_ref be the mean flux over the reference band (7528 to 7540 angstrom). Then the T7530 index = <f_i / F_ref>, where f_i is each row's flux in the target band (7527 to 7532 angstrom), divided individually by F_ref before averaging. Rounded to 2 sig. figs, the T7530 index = 0.99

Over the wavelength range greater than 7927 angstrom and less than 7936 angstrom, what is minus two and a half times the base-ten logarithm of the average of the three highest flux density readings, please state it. -2.16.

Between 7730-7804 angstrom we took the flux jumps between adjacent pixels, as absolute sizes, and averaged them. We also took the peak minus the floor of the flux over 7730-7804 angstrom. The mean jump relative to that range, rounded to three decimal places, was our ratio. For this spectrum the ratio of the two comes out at 0.254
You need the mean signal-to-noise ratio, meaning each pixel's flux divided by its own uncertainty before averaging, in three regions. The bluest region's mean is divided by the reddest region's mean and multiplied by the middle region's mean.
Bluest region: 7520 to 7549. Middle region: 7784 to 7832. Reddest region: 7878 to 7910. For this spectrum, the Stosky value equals 24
